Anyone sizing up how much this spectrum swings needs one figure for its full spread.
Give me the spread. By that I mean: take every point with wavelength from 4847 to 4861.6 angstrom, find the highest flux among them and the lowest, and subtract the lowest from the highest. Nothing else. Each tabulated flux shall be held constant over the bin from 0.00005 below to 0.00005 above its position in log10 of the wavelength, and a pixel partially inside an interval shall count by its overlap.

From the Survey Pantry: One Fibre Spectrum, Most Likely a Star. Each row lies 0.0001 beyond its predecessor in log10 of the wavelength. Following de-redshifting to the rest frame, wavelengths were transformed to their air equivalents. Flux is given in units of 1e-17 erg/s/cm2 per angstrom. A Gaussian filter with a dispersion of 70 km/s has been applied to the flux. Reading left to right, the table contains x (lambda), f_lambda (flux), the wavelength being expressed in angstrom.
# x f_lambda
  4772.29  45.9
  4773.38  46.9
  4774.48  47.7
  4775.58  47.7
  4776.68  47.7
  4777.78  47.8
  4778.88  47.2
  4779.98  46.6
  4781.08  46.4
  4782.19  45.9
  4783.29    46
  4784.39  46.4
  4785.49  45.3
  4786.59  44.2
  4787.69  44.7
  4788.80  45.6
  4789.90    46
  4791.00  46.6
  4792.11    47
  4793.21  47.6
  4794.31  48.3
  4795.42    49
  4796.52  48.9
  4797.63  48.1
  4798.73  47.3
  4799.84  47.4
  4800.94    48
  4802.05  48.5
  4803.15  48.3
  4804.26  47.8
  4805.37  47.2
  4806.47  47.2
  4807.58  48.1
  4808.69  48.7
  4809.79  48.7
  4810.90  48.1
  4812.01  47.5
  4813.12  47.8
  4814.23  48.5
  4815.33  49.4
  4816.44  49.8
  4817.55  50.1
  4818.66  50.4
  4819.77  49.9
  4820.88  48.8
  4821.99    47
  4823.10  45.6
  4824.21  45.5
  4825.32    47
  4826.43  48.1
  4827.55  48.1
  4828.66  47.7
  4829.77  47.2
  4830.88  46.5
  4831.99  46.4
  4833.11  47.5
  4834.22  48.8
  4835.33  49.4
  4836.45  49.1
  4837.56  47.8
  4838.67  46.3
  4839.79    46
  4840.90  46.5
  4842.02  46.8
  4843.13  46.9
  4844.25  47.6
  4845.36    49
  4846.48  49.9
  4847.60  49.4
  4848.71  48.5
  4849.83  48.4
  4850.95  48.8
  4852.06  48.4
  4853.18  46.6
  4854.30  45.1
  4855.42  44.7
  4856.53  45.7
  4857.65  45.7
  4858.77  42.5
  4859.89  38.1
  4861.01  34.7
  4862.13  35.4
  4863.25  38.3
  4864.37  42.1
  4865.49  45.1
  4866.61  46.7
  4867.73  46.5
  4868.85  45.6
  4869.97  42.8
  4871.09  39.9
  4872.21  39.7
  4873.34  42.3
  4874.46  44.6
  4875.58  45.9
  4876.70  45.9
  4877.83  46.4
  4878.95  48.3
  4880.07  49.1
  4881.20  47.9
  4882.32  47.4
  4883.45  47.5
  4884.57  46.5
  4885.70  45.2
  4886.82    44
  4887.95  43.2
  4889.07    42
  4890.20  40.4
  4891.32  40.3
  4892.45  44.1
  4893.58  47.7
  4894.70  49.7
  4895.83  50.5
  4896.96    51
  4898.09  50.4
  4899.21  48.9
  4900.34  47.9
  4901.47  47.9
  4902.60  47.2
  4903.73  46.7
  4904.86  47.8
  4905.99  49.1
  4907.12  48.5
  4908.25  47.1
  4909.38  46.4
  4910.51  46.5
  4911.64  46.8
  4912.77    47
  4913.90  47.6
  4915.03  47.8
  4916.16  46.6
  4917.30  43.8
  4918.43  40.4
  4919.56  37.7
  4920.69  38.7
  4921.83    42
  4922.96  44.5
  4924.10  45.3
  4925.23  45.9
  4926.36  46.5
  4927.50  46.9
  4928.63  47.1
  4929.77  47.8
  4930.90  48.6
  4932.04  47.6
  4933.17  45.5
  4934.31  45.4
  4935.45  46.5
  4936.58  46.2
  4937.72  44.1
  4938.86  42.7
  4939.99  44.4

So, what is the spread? 15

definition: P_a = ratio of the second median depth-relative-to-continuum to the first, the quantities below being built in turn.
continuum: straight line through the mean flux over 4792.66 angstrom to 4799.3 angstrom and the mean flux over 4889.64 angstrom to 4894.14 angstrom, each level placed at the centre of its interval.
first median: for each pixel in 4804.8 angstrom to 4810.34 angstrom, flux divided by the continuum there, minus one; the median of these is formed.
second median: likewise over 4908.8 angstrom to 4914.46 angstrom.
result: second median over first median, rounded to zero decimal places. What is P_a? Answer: 10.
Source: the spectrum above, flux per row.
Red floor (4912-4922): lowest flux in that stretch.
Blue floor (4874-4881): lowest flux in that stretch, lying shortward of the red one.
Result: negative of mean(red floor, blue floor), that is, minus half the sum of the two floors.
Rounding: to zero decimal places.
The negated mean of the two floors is -41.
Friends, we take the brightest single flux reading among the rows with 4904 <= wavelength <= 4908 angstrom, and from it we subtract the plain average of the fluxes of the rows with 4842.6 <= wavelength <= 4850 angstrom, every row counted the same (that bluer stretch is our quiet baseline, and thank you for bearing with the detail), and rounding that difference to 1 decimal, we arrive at 0.6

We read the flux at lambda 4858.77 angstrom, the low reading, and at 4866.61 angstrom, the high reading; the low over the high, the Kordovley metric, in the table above 0.91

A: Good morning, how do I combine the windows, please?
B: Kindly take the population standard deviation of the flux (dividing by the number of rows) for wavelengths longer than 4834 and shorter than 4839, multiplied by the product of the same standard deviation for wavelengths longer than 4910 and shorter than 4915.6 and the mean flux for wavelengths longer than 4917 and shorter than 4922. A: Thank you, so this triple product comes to 22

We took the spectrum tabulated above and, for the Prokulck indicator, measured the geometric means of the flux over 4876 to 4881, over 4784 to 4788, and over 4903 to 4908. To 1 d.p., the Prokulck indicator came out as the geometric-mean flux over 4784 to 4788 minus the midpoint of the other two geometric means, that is -2.6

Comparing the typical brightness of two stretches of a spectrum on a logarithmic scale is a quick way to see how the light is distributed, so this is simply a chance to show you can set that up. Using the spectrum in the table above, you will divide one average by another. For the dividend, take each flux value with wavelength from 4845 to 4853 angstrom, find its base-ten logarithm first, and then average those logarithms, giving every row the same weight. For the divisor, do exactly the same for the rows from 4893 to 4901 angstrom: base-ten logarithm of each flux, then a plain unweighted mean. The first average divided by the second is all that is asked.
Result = 1.00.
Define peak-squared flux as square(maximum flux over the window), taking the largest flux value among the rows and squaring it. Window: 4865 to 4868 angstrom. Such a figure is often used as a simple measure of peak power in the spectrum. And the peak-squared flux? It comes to 2181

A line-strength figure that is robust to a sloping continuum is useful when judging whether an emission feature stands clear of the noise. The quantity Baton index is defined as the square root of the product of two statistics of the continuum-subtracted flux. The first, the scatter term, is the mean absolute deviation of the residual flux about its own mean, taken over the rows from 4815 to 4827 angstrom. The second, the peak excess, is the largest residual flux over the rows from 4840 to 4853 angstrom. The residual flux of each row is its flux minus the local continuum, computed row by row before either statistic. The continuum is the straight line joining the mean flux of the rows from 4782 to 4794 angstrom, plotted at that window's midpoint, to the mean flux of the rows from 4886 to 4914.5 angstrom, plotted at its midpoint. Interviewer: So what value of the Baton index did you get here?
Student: 2.3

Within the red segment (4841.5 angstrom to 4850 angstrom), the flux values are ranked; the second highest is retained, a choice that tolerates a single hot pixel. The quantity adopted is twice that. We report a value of 99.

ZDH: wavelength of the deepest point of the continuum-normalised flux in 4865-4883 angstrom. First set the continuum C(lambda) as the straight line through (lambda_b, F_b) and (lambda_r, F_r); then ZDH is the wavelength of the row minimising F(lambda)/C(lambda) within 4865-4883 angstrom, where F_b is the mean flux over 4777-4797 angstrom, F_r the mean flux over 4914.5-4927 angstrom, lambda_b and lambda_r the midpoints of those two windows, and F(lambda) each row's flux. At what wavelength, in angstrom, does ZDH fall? 4872.21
